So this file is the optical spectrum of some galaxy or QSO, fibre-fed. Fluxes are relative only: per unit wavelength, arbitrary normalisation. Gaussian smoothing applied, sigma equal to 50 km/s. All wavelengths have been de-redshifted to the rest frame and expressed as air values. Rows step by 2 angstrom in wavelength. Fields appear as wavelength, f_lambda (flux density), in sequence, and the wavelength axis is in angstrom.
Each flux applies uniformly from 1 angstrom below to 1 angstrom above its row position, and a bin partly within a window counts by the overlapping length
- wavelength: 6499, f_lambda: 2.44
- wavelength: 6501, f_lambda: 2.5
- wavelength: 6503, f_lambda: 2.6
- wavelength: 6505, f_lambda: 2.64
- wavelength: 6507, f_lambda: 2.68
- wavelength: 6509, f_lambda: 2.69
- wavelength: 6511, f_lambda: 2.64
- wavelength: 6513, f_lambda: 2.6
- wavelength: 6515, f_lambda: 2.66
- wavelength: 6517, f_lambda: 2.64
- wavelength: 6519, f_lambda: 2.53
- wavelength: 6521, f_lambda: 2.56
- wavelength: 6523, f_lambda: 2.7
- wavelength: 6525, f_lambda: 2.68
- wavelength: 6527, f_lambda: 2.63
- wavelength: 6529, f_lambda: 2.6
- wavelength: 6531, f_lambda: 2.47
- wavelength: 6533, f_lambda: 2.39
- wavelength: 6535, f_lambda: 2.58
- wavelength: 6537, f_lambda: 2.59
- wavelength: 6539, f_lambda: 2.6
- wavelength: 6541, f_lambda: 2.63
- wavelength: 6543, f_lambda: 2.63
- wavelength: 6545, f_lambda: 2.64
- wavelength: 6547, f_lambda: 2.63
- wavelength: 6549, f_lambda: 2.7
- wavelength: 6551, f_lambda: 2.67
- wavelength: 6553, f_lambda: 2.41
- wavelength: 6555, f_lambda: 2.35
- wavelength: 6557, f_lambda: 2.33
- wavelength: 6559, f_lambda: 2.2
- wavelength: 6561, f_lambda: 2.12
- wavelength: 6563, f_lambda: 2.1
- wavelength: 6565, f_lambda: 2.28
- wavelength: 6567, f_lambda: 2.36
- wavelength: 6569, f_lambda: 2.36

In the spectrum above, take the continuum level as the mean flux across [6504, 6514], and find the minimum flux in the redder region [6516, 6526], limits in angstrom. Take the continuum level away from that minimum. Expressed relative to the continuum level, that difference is -0.05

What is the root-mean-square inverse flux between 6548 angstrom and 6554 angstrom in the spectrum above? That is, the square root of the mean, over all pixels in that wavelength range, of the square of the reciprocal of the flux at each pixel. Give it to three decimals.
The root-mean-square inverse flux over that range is 0.387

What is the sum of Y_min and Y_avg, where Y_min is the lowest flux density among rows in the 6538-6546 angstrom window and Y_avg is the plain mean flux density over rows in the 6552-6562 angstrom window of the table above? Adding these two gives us 4.88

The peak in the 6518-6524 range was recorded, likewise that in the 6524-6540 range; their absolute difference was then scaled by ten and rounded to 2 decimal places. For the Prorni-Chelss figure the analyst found 0.20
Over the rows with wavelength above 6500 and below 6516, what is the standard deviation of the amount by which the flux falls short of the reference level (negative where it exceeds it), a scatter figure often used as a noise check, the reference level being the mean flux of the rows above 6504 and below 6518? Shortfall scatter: 0.06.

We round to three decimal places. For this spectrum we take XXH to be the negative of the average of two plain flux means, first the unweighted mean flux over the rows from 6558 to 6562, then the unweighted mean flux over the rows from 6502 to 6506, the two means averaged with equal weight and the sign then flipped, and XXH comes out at -2.390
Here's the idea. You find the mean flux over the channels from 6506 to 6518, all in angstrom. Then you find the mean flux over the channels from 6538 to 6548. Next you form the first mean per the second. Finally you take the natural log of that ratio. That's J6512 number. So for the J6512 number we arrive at 0.010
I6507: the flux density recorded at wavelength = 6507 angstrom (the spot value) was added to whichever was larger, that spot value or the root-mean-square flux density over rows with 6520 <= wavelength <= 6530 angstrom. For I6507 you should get 5.36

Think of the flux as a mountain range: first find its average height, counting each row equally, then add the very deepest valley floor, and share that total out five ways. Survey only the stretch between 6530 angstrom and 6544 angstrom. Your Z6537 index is 0.99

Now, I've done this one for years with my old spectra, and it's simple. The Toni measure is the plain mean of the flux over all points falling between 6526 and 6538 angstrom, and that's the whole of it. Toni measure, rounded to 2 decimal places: 2.54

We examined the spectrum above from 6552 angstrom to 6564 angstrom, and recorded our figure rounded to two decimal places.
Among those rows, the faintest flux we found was 2.10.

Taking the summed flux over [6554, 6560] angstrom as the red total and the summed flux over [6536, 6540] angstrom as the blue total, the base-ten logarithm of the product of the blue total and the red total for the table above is 1.6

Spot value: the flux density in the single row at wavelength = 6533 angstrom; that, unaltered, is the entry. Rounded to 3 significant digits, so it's 2.39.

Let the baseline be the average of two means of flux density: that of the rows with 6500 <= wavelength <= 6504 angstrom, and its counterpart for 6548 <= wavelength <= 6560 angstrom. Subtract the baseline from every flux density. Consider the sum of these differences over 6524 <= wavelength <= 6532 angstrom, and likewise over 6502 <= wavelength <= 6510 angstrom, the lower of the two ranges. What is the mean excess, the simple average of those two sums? 0.5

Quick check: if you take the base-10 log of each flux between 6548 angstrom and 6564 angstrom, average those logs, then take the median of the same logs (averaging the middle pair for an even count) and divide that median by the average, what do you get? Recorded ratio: 0.99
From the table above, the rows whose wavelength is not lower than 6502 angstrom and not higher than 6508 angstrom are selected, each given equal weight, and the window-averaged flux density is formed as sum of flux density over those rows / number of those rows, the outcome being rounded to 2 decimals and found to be 2.64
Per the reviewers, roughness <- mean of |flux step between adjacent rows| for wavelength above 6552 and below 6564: 0.062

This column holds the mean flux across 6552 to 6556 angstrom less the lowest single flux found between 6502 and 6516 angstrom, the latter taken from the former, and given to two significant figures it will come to -0.22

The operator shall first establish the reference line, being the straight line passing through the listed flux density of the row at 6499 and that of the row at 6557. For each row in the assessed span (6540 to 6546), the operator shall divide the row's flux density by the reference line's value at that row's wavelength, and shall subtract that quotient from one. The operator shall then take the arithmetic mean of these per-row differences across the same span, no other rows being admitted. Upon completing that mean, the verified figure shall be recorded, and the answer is -0.12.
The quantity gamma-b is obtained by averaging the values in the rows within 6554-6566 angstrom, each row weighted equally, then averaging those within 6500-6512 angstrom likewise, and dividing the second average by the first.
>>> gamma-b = 1.18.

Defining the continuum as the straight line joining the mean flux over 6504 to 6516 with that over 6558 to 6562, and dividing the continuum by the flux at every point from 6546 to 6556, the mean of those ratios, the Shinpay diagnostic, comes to 0.883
